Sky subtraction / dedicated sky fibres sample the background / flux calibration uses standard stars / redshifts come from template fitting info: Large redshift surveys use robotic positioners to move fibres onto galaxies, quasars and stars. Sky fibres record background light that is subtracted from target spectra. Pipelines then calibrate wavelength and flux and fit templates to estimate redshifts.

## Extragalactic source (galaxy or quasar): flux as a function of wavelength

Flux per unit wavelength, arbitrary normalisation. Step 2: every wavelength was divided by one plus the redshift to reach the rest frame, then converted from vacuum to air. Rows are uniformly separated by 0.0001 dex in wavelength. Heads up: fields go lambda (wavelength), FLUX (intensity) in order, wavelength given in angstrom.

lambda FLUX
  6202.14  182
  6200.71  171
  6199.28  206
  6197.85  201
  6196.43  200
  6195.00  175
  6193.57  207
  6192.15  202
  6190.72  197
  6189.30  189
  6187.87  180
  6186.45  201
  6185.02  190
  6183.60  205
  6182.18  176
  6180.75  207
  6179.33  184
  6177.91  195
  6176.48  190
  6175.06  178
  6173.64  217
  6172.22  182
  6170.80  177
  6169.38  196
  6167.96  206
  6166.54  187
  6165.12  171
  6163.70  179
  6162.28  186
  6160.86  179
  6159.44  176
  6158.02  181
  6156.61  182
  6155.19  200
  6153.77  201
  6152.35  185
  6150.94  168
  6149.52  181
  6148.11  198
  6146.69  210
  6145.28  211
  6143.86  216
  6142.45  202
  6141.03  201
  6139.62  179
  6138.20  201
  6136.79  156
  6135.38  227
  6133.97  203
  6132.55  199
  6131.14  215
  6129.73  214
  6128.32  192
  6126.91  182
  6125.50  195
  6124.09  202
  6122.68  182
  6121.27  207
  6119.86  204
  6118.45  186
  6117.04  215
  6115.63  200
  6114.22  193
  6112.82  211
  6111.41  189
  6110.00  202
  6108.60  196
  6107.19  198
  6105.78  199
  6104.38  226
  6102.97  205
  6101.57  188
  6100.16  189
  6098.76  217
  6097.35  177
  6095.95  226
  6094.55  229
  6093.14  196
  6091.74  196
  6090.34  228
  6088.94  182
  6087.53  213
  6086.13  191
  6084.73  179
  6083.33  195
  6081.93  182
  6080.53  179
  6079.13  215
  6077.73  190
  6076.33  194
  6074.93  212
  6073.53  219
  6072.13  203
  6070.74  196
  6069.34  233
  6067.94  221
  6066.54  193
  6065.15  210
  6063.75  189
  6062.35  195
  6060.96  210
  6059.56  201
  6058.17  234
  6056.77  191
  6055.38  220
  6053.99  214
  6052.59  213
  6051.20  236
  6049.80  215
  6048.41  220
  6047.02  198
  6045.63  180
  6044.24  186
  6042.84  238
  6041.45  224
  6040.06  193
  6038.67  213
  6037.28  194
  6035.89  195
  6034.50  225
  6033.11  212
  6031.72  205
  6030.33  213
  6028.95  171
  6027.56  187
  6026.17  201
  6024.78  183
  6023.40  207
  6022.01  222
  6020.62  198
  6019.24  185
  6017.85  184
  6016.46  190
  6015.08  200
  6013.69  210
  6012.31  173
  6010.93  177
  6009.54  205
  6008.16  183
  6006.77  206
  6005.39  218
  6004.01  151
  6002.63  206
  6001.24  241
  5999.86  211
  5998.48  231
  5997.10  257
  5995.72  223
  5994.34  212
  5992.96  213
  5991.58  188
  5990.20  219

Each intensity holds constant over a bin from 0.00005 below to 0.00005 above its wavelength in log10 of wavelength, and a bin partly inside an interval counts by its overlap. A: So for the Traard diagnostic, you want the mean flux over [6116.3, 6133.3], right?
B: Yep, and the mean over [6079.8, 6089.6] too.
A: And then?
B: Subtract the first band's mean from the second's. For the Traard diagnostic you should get -11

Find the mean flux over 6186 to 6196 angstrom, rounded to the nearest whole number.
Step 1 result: 193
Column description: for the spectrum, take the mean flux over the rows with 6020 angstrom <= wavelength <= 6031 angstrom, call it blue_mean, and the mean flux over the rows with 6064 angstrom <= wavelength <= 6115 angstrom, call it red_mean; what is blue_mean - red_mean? -4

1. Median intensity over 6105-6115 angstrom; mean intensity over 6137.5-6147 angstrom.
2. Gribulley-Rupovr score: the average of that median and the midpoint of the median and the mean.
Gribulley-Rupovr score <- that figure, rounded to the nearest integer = 199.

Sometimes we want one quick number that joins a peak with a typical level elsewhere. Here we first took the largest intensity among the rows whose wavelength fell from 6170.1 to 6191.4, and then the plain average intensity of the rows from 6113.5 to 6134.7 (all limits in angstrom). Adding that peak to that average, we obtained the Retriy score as 416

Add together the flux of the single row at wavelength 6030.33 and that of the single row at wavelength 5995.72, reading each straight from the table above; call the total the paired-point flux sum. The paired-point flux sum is 436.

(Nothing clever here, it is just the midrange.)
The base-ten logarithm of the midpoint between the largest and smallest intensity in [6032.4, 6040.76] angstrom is 2.32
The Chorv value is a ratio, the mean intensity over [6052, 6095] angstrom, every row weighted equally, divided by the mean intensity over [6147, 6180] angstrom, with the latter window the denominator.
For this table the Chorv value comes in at 1.09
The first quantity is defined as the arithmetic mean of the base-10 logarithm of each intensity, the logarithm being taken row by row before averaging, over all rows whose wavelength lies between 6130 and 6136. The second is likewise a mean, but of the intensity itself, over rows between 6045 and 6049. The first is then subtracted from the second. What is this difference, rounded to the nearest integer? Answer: 197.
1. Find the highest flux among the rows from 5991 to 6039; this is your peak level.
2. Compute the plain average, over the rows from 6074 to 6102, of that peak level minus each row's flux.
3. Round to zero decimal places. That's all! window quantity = 58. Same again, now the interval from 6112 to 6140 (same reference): 59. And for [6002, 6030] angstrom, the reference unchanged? 64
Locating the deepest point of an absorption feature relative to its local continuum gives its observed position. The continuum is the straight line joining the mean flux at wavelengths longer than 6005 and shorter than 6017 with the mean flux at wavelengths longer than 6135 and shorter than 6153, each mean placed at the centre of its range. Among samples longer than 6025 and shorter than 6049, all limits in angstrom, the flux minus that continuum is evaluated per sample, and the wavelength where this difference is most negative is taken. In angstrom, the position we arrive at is 6028.95 angstrom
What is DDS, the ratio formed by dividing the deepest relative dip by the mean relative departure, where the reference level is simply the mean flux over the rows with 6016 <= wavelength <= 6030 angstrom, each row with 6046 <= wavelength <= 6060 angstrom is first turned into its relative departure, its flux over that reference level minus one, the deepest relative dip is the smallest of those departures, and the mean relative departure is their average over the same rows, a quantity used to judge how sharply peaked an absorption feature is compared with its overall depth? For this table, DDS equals 0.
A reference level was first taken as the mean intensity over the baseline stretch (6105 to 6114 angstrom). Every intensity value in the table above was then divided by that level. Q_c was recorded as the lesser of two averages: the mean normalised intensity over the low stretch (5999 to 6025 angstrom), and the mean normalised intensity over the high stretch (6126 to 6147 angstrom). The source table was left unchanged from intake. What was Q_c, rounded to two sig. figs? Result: 0.99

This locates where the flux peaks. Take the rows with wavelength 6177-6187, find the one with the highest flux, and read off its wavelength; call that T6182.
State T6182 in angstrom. 6180.75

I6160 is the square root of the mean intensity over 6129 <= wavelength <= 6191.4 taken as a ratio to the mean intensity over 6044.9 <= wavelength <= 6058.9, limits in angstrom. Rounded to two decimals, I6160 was 0.95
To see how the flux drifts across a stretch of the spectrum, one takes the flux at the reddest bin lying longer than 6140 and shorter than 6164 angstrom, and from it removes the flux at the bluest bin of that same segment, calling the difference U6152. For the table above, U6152 -22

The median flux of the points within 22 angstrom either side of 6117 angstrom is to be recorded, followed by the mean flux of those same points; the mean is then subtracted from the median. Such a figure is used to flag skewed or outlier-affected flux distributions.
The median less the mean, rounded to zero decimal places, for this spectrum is 0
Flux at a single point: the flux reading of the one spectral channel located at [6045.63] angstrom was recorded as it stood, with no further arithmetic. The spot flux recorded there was 180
